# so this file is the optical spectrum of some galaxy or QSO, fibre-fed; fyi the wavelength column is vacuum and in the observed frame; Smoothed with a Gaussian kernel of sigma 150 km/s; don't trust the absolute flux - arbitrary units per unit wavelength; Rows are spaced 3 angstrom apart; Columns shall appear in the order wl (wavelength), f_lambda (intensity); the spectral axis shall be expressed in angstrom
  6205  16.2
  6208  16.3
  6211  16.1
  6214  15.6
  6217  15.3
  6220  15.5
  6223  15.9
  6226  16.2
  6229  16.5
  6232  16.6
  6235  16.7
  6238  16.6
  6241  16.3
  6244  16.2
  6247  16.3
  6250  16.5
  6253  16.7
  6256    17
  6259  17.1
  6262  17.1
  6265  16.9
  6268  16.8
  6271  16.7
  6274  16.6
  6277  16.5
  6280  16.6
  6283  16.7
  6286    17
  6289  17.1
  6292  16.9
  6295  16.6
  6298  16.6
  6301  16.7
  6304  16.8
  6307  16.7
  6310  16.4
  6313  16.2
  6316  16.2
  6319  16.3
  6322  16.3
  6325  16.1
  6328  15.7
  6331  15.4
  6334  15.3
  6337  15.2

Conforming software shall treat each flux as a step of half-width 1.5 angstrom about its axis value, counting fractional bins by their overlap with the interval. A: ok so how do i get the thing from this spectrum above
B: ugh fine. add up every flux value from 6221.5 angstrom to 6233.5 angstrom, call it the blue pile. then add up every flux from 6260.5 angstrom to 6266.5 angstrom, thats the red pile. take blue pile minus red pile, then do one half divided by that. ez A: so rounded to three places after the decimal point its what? 0.016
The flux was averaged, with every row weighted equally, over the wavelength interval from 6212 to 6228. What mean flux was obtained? 15.7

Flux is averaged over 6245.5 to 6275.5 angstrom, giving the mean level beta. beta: 16.77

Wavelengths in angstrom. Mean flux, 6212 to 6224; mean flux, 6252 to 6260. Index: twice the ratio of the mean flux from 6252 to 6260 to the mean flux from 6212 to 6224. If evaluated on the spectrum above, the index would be 2.17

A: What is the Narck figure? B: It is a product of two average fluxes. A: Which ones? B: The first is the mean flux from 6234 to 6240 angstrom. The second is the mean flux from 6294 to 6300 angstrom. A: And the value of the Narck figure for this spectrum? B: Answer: 276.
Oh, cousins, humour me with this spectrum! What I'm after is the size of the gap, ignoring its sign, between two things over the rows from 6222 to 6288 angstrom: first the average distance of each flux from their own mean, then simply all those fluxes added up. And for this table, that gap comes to 365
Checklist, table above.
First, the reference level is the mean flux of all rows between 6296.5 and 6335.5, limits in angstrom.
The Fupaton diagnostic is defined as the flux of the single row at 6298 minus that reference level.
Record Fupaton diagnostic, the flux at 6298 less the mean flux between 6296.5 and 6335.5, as 0.4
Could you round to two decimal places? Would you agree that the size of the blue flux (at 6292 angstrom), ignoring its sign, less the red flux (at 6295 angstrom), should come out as 0.30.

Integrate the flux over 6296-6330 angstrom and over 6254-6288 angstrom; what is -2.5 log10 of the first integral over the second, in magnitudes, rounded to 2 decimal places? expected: 0.03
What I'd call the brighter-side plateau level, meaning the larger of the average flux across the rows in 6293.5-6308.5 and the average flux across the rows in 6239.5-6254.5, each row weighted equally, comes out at 16.7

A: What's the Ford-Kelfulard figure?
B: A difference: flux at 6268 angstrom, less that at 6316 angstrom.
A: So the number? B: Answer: 0.60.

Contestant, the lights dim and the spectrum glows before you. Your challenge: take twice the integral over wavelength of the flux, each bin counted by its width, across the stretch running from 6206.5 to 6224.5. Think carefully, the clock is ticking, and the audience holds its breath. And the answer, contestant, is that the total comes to 568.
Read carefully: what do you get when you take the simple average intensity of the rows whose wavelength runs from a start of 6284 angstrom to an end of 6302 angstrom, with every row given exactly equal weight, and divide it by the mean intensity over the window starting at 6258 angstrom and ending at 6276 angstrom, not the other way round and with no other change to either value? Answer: 1.00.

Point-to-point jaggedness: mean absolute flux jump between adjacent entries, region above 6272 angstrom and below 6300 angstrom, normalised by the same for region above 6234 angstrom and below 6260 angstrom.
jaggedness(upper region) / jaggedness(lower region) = 0.86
